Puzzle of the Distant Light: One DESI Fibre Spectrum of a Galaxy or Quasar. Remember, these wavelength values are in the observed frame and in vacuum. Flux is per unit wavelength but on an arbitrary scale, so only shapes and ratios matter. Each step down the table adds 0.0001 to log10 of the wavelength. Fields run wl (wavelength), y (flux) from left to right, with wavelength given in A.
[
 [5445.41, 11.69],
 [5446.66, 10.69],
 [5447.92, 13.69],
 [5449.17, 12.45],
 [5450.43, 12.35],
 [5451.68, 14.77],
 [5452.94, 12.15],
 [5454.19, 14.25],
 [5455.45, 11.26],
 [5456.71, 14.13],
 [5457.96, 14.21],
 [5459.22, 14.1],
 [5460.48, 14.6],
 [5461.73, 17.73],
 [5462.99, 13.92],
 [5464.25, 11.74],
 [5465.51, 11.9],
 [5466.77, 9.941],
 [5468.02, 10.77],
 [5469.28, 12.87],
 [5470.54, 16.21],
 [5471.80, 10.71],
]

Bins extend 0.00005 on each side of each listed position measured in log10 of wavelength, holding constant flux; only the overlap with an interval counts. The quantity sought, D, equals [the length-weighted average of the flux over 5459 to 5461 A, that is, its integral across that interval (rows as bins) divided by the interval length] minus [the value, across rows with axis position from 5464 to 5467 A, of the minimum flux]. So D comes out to 4.4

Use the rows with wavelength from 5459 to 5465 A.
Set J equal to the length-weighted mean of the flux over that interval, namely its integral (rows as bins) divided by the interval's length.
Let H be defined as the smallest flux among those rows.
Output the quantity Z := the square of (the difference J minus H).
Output 7.0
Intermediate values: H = 11.74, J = 14.4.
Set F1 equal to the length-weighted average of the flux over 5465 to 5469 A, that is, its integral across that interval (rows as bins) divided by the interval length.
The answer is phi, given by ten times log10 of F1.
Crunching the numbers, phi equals 10.4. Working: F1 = 11.0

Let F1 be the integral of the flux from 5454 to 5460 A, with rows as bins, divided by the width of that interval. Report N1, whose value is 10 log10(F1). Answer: 11.32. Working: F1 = 13.6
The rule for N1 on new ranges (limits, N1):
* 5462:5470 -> 10.85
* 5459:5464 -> 11.74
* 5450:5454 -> 11.23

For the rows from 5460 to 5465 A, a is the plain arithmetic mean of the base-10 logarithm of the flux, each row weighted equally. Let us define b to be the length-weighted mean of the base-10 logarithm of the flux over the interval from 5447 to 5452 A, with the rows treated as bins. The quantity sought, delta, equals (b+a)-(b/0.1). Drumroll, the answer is -8.88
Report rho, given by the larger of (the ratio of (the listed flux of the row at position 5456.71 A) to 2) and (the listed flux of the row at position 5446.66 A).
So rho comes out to 10.7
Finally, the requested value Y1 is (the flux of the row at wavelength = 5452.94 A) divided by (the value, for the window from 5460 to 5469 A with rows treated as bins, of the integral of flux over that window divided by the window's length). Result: 0.94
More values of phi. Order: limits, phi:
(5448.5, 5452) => 11.2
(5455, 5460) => 11.3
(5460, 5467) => 11.3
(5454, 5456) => 11.0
